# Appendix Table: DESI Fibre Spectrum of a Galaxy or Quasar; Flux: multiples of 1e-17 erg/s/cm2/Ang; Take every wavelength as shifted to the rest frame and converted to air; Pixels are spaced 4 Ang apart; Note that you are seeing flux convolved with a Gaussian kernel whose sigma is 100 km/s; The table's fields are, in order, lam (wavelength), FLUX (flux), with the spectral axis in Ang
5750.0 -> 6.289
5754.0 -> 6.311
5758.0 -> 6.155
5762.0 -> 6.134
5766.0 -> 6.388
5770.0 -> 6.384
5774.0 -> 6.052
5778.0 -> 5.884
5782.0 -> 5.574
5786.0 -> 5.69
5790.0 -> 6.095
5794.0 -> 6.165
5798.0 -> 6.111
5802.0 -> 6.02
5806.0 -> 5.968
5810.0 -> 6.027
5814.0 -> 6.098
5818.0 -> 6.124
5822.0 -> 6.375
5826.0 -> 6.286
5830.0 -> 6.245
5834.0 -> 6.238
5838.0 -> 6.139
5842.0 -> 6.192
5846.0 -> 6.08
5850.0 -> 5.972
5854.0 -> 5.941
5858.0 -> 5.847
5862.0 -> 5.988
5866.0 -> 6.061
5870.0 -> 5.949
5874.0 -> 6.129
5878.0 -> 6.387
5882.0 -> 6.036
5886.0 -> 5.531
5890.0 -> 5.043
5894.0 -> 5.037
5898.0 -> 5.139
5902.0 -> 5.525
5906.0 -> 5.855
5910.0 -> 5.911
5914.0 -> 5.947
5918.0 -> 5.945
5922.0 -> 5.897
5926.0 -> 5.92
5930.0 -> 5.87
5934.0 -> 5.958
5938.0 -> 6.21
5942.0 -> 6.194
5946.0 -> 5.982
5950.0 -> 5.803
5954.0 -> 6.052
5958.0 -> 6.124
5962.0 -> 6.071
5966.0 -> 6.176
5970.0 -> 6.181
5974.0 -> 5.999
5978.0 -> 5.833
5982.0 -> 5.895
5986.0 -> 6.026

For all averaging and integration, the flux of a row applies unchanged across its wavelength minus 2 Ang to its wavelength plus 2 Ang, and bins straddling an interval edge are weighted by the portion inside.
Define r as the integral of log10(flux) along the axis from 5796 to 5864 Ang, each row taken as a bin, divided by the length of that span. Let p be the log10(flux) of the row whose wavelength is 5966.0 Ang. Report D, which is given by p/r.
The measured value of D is 1.01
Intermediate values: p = 0.791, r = 0.785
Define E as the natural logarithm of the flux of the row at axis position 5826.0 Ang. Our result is 1.84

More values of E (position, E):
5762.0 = 1.81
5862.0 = 1.79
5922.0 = 1.77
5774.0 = 1.80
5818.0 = 1.81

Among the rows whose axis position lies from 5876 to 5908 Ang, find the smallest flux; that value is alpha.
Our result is 5.037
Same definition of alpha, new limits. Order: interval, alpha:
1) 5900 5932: 5.525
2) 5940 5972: 5.803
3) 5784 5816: 5.69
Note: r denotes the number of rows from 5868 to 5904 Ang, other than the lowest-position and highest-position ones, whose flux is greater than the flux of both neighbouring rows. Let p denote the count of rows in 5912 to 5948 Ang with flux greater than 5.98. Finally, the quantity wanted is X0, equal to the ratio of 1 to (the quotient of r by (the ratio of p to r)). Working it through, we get 3.0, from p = 3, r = 1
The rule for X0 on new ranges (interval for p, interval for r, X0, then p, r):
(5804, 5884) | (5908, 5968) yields 0.9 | 15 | 4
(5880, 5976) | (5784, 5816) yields 10.0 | 10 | 1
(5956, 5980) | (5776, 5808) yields 5.0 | 5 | 1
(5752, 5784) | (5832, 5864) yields 6.0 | 6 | 1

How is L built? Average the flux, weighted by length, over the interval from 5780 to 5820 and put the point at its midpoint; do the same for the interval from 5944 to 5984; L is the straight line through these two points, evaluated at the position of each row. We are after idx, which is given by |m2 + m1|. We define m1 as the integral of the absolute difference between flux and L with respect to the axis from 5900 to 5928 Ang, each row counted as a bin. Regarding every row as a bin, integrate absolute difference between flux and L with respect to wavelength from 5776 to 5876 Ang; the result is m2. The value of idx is 19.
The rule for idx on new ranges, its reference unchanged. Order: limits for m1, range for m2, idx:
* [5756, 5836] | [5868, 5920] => 34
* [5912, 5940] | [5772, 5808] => 8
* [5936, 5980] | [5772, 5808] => 11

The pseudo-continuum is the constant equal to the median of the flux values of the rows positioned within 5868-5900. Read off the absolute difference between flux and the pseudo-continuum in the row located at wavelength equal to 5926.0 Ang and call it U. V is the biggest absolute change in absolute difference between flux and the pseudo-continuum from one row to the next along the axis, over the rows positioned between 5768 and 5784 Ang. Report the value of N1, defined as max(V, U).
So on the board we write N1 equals 0.33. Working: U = 0.18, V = 0.33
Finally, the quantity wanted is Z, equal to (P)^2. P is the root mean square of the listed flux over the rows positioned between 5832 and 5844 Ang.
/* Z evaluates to 38.3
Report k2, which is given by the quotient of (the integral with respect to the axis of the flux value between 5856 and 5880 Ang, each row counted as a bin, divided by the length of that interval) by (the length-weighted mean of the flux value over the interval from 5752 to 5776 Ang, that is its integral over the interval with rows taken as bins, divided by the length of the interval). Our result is 0.97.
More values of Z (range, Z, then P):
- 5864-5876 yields 36.6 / 6.05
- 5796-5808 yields 36.4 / 6.03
